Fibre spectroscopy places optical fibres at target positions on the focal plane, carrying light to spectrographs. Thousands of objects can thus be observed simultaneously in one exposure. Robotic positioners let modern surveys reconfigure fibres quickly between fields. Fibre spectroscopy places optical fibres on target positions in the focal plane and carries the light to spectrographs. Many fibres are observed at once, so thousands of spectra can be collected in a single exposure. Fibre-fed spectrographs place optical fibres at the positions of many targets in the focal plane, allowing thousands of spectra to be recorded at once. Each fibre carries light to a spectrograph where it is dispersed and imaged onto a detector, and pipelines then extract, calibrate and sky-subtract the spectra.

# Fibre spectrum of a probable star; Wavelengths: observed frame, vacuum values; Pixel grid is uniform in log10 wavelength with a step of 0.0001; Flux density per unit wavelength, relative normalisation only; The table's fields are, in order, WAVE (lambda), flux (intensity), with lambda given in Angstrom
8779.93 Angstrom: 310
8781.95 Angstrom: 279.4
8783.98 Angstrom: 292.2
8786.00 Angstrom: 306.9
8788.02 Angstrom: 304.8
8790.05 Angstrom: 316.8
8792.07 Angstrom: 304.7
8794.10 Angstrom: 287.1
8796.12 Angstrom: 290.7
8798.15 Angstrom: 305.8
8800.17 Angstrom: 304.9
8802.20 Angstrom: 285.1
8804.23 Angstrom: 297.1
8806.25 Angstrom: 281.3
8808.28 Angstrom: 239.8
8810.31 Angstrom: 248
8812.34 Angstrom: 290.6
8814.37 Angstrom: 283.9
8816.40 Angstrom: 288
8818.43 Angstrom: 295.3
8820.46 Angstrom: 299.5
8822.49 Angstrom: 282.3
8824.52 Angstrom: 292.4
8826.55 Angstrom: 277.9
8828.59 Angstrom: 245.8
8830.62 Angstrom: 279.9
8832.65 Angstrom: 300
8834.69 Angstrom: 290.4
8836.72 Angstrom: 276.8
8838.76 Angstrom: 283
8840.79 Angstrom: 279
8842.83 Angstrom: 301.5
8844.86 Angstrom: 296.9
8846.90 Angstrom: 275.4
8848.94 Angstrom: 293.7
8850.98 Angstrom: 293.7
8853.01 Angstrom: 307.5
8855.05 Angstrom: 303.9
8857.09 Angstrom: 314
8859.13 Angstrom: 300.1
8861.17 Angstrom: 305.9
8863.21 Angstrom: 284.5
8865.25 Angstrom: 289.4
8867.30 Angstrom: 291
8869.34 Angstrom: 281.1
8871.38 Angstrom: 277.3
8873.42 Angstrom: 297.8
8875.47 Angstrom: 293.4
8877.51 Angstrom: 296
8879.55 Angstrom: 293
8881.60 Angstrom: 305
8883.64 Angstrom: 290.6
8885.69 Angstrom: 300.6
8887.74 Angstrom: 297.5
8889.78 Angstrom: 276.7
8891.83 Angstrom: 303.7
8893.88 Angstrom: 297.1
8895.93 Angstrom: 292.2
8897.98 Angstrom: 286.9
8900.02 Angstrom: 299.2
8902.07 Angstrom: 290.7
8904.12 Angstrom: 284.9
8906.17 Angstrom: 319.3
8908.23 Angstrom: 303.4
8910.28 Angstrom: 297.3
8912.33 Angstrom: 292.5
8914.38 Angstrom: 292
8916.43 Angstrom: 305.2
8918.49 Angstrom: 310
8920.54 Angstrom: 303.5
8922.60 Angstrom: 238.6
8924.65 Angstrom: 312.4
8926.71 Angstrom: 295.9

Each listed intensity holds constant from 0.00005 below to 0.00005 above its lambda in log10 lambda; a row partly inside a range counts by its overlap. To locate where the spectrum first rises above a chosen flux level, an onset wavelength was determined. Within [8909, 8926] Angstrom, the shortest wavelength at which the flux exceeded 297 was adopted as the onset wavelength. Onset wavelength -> 8910.28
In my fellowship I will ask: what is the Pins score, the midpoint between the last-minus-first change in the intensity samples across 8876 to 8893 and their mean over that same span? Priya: 152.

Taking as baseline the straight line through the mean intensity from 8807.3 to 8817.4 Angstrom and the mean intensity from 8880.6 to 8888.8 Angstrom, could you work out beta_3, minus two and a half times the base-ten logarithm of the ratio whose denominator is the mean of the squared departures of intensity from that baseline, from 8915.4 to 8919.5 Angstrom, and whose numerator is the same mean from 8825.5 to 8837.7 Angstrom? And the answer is -2.9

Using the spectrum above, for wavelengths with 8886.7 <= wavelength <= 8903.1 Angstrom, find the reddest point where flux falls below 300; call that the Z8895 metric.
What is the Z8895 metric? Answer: 8902.07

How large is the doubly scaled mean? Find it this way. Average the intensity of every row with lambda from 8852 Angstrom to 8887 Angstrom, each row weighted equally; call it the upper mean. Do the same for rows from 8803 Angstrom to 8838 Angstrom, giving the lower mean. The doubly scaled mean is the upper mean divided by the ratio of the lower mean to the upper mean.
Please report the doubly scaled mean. 312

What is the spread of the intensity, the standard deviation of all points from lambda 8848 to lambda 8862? 7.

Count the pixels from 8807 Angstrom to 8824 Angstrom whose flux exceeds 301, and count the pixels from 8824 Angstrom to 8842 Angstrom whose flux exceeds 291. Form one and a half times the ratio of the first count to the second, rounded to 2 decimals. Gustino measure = 0.00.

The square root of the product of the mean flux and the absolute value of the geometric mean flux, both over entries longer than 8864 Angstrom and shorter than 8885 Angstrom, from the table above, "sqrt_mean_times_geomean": 291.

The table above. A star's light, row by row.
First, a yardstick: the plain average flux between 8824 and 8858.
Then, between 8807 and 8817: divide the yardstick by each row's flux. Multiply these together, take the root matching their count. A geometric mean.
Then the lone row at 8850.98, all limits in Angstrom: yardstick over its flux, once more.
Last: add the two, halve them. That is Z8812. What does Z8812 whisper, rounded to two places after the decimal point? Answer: 1.03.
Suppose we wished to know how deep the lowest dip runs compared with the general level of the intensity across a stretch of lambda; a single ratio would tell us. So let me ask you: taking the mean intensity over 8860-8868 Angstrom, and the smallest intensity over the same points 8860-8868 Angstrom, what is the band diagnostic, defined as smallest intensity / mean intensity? 0.97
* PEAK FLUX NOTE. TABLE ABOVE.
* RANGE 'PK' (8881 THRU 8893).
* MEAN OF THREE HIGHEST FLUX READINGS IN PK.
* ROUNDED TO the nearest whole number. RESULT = 303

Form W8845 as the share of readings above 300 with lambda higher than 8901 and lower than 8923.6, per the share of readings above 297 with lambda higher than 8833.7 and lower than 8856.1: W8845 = 1.7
